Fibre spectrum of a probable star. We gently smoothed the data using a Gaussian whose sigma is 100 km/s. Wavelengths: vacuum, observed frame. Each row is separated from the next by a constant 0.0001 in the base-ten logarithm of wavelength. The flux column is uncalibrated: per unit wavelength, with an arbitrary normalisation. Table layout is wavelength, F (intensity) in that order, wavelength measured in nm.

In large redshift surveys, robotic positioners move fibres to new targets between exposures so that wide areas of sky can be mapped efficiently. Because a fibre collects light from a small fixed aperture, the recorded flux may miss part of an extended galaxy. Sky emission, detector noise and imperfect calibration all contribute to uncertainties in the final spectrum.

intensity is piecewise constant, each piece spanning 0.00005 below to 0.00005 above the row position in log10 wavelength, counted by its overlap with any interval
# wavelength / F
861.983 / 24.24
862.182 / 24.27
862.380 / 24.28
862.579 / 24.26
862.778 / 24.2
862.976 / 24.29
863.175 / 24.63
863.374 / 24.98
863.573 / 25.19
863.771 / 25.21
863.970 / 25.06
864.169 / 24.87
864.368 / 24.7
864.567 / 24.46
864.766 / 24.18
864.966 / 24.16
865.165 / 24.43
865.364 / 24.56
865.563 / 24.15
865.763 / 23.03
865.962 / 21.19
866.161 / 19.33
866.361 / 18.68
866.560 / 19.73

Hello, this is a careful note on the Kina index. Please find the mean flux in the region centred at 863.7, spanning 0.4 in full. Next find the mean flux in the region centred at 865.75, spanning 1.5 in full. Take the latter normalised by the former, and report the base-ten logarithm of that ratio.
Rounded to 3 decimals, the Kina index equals -0.055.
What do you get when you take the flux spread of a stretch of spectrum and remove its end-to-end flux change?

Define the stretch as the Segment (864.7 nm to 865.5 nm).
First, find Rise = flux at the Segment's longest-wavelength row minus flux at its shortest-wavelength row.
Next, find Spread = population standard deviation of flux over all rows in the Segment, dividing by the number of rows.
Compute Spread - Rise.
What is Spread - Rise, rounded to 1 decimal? -0.2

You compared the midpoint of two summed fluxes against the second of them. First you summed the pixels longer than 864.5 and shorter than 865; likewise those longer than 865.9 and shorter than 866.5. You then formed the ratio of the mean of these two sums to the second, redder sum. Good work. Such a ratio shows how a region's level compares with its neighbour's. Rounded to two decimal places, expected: 1.11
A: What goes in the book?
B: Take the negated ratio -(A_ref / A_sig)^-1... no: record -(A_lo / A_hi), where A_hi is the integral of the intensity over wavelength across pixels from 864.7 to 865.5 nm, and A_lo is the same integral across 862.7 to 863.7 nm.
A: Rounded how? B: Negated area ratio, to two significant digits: -1.3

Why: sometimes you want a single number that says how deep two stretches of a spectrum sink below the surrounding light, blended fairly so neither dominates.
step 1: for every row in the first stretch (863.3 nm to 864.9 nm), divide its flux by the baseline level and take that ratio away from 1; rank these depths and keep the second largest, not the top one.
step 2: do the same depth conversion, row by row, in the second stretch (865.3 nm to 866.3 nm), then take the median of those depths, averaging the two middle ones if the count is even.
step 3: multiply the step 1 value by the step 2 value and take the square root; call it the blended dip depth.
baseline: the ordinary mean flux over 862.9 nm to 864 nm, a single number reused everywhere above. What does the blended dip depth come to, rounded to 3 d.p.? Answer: 0.036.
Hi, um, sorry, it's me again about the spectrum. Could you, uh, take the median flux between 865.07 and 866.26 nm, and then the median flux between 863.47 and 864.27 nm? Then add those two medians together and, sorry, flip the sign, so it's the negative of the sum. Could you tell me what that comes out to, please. -48.7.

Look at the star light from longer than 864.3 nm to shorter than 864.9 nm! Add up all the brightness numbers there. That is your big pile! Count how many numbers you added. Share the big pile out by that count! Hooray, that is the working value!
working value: 24.4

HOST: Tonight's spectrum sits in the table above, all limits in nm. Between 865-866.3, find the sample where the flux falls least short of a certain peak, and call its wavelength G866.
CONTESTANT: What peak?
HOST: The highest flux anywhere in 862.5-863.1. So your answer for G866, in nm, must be 865.364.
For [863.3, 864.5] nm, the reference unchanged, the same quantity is 863.771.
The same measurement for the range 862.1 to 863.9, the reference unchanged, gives 863.771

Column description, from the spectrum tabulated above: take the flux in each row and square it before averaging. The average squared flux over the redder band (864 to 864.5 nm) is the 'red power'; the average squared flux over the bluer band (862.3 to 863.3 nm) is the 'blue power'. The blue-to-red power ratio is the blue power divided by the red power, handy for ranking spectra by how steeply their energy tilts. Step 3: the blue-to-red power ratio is 0.96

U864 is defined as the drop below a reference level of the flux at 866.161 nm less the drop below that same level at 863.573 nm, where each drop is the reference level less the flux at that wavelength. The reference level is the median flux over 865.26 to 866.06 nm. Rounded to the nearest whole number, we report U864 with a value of 6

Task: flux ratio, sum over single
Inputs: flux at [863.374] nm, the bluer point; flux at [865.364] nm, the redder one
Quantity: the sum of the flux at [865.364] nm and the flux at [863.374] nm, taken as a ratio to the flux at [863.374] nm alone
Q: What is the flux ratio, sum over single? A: 1.983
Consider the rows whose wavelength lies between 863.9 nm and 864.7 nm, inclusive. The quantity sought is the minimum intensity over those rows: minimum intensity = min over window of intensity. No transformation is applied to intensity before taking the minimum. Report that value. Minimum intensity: 24.46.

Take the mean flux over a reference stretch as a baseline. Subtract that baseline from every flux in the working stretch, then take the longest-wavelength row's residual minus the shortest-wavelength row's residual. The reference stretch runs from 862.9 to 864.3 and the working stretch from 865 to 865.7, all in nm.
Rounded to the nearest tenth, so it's -0.3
